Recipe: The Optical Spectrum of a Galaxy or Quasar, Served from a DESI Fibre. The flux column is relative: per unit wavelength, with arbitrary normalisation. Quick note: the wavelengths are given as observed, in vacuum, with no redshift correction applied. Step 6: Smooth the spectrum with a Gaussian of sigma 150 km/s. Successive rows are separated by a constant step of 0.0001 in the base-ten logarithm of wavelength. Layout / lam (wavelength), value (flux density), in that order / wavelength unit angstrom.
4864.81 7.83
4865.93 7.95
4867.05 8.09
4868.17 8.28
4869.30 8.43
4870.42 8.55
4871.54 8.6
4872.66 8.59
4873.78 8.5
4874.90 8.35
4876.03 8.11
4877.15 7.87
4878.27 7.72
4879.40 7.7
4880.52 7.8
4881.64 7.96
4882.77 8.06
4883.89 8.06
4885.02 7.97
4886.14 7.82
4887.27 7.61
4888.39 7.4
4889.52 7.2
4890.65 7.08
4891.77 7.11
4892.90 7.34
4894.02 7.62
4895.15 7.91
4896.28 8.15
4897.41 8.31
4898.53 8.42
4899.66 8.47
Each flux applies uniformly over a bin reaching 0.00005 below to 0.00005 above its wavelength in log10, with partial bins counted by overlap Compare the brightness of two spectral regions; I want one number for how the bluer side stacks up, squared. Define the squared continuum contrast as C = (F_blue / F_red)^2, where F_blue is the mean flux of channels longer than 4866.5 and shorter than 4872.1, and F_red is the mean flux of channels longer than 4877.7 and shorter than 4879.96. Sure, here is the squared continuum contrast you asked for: 1.18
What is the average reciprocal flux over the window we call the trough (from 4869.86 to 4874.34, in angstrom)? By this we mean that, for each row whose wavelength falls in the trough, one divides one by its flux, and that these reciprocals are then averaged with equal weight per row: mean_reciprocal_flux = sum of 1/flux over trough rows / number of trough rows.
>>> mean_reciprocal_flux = 0.117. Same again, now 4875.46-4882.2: 0.127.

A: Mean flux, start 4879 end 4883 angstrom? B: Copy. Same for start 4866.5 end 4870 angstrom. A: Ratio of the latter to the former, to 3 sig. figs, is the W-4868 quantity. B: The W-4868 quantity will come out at 1.05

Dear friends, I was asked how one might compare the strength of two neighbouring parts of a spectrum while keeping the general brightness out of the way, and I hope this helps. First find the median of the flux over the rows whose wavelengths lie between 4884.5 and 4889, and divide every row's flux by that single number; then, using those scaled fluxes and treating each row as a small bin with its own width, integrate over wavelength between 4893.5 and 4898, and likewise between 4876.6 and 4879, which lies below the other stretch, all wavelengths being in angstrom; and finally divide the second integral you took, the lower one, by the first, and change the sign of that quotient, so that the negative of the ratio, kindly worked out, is -0.5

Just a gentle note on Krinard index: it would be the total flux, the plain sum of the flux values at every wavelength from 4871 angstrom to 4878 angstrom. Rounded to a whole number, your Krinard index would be 50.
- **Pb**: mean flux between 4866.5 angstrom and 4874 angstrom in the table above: 8.43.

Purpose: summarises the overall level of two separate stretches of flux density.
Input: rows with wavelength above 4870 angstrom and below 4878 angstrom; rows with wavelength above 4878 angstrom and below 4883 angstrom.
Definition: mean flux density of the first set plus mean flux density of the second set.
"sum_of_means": 16.2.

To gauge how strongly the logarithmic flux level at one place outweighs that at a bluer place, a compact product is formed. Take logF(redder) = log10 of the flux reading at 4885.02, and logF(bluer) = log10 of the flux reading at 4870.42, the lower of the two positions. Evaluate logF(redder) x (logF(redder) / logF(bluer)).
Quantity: 0.87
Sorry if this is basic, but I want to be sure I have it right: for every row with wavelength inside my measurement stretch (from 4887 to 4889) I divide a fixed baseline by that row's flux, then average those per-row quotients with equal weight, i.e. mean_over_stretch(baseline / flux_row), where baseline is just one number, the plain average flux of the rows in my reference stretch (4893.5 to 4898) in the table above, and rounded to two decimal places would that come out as 1.07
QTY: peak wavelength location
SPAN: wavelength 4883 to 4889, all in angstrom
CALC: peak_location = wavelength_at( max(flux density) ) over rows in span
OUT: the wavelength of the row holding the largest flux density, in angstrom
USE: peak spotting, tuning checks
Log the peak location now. 4883.89 angstrom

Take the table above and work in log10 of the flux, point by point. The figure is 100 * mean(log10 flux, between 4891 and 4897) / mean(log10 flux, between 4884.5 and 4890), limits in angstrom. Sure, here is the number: 100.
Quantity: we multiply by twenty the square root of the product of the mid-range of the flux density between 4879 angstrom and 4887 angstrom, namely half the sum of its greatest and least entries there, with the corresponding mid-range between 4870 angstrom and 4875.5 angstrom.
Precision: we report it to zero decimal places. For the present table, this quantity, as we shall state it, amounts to 163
